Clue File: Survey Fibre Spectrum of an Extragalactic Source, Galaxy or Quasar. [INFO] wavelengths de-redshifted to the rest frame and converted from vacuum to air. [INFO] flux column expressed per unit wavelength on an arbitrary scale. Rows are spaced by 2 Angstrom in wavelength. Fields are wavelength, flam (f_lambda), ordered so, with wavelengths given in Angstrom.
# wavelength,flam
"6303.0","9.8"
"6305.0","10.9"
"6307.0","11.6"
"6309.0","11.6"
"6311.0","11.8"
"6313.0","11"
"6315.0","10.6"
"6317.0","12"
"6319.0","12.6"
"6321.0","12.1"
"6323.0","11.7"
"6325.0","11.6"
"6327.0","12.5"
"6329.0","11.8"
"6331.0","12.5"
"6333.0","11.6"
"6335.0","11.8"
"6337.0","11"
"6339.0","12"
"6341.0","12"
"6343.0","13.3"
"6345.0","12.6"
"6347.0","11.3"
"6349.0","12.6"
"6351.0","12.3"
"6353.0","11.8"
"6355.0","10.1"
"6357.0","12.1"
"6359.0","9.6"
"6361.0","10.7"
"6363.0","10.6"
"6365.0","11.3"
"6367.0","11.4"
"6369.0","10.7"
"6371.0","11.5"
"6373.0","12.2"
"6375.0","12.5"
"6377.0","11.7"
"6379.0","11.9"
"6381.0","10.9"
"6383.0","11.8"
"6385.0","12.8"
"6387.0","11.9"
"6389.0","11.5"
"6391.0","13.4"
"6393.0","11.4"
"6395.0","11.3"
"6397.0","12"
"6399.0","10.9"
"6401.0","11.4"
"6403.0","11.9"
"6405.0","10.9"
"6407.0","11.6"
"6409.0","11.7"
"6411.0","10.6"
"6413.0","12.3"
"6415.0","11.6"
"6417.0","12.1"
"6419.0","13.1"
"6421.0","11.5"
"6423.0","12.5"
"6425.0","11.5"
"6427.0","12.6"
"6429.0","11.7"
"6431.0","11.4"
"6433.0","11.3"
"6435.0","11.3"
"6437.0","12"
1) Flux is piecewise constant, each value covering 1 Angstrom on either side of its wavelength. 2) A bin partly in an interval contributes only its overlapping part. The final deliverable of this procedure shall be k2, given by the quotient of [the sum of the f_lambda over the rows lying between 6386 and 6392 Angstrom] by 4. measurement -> 9.20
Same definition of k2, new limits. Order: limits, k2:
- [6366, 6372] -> 8.40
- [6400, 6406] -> 8.55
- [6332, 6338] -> 8.60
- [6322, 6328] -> 8.95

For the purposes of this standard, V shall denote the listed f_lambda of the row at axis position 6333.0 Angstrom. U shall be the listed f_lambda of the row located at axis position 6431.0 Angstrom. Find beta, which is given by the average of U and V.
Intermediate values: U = 11.4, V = 11.6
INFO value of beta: 11.5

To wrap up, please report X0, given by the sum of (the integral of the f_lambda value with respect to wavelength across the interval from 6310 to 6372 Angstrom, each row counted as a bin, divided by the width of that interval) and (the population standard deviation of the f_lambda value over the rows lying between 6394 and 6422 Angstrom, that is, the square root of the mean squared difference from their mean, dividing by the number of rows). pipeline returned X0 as 12.2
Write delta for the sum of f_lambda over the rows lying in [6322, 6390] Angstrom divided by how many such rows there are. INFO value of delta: 11.7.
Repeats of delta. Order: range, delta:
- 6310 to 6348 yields 11.9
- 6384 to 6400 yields 11.9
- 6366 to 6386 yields 11.7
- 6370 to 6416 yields 11.7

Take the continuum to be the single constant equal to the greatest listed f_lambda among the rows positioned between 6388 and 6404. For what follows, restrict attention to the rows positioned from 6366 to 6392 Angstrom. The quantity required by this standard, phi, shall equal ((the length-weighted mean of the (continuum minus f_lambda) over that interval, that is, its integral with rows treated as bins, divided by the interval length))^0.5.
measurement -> 1.24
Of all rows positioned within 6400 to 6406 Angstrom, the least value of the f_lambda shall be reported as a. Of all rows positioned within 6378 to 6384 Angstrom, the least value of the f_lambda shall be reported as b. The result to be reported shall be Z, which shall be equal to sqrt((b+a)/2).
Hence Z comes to 3.30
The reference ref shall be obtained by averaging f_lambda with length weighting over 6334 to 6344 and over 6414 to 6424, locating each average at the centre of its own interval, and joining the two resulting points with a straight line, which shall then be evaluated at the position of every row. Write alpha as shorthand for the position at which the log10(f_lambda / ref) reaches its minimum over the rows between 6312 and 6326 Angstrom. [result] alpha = 6315.0 Angstrom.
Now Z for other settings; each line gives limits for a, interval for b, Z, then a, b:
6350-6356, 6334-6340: 3.25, 10.1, 11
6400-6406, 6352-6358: 3.24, 10.9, 10.1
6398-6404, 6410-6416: 3.28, 10.9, 10.6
